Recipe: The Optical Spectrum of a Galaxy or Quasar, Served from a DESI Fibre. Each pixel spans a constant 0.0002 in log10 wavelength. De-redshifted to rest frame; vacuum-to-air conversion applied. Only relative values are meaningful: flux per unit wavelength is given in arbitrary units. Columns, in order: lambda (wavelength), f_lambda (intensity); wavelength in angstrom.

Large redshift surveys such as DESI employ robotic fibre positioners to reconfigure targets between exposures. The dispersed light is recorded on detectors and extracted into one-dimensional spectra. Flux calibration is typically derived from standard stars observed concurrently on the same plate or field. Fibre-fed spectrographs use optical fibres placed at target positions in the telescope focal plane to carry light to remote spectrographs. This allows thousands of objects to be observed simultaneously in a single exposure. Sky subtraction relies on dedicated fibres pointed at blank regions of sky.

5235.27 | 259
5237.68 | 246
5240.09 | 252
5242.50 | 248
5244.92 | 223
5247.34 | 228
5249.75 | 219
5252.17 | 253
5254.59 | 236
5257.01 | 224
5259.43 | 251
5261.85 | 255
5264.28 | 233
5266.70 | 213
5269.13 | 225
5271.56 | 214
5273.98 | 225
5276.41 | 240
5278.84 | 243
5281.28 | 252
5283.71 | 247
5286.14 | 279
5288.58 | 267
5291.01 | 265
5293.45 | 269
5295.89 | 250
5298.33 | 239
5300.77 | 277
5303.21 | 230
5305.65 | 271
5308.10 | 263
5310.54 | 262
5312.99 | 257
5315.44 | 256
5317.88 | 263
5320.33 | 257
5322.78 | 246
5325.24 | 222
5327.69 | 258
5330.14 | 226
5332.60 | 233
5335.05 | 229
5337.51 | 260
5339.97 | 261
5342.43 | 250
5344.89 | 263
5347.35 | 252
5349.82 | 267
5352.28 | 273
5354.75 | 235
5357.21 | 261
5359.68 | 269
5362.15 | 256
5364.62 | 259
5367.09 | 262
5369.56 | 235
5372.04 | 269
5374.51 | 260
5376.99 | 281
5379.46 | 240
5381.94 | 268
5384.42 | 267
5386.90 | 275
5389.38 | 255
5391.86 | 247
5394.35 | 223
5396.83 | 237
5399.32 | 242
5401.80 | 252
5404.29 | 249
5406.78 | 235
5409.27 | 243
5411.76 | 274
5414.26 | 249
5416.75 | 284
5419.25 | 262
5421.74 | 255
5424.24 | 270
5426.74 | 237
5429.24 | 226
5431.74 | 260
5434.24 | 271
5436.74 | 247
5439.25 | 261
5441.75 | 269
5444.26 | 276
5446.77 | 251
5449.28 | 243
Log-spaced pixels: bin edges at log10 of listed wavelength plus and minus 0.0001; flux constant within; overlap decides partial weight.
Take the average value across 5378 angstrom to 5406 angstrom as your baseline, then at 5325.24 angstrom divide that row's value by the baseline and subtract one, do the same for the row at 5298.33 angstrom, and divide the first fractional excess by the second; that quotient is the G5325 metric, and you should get 2.5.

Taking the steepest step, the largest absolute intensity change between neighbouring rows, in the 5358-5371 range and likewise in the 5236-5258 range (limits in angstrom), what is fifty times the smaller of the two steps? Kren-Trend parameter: 1350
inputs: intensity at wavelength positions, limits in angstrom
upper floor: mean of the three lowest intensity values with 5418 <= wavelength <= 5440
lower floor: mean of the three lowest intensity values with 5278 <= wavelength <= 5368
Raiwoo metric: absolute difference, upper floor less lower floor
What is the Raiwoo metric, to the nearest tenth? 11.0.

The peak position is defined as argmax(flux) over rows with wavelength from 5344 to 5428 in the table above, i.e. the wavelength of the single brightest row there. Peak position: 5416.75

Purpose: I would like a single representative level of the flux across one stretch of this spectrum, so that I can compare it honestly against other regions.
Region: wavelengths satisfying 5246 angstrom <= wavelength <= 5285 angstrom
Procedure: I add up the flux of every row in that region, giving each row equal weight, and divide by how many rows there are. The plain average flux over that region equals 235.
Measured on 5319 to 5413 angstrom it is 252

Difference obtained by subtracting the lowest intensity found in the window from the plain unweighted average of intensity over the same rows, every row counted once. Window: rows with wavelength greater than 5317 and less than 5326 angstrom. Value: 25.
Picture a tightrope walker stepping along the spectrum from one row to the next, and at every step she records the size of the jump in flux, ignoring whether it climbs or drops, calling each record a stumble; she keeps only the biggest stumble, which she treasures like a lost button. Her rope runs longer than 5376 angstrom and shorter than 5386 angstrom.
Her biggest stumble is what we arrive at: 41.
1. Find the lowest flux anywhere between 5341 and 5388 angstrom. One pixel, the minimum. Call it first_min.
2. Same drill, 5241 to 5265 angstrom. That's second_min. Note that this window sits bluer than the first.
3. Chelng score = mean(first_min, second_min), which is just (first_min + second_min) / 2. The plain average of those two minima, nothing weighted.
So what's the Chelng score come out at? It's 227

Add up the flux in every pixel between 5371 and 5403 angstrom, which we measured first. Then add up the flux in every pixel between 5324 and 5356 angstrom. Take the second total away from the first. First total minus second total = 87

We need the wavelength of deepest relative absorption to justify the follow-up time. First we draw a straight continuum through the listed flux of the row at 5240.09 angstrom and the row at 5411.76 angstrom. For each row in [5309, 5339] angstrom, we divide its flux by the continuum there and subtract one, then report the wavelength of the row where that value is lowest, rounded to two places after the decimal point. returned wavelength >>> 5325.24 angstrom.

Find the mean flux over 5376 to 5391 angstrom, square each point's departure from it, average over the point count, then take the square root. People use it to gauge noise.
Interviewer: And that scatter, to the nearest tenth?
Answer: 13.5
